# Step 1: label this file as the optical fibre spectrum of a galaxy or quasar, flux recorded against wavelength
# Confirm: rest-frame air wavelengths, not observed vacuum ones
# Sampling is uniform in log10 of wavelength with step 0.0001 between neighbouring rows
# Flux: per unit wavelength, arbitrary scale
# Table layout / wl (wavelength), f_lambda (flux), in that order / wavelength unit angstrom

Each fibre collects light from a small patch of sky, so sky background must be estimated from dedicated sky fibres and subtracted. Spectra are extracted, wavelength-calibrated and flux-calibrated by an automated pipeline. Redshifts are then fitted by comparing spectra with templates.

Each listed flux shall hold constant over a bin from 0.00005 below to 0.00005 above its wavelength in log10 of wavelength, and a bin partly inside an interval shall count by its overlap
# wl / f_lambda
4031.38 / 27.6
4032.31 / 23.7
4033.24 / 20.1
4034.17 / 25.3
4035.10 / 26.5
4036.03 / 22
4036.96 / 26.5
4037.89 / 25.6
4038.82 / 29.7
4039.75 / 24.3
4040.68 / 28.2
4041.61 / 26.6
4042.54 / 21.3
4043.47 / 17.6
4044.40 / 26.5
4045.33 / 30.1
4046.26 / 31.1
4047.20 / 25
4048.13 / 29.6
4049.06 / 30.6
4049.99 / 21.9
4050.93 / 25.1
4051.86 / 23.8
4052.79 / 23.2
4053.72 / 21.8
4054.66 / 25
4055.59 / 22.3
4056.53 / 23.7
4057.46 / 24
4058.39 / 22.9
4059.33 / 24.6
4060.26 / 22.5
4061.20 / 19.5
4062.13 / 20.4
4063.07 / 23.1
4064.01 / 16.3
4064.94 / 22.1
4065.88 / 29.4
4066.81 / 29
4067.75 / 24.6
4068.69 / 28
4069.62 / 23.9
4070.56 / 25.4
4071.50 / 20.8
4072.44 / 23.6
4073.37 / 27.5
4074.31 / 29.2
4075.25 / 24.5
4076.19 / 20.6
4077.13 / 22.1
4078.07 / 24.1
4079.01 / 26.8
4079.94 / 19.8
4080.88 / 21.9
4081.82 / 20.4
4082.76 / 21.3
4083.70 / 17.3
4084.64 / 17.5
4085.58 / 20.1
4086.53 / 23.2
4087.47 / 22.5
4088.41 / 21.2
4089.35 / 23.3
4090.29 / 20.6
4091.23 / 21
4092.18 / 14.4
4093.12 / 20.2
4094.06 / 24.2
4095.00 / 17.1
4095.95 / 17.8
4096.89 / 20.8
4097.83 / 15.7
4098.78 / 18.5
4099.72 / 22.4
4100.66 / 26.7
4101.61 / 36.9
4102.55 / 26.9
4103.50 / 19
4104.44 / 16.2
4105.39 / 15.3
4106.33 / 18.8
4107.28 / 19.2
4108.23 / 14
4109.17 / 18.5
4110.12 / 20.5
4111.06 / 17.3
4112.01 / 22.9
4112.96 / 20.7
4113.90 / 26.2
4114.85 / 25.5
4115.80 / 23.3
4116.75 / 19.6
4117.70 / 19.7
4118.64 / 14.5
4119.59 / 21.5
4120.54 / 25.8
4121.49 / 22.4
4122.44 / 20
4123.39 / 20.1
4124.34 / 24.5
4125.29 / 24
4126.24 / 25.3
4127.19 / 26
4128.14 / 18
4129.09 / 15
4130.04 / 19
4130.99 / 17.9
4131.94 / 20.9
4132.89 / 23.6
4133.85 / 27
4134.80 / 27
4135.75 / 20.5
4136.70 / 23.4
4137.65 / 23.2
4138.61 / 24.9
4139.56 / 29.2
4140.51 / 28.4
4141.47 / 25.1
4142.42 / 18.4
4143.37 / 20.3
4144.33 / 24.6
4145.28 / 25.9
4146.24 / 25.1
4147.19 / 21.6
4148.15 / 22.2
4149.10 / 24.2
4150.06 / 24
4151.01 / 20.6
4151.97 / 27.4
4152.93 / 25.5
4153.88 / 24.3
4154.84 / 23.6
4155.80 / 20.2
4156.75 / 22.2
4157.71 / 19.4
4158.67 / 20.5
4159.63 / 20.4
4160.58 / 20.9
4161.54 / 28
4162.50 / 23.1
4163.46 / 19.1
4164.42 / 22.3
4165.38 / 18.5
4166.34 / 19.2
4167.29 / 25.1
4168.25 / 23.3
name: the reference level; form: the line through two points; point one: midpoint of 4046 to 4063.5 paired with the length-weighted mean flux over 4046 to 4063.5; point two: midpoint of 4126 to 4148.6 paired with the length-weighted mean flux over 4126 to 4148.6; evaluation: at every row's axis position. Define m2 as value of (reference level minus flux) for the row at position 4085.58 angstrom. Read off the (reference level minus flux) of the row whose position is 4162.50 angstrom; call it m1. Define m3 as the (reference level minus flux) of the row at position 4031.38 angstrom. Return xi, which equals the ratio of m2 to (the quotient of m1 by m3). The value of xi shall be 26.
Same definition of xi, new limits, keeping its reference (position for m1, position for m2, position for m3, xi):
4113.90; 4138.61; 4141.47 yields -1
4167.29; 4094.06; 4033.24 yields 1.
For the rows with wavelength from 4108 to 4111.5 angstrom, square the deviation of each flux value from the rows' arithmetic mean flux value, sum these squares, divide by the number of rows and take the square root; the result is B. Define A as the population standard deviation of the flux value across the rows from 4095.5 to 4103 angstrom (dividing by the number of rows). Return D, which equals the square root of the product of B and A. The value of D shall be 3.9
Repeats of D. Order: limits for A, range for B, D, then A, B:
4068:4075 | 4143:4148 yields 2.4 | 2.7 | 2.16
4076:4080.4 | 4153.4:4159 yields 2.1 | 2.5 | 1.81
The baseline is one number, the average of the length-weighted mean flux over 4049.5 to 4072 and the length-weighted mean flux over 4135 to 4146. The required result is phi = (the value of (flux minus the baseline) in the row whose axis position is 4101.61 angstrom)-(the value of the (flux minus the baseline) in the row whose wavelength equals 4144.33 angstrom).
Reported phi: 12.3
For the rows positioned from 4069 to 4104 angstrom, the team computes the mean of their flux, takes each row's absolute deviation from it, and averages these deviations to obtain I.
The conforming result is 3.1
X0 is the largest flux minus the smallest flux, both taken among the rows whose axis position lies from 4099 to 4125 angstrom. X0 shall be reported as 22.9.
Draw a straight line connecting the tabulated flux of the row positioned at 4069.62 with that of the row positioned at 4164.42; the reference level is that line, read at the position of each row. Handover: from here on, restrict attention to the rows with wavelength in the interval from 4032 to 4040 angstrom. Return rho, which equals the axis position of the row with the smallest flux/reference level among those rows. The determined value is 4033.24 angstrom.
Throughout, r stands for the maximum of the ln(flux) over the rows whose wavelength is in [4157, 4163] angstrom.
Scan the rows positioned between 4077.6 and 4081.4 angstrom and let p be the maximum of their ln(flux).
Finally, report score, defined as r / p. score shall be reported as 1.01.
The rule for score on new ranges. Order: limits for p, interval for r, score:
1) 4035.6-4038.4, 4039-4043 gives 1.02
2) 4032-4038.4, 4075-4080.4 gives 1.00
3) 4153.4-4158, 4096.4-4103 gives 1.13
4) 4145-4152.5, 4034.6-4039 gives 1.02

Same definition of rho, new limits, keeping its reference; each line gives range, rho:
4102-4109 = 4108.23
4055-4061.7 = 4061.20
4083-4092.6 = 4092.18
